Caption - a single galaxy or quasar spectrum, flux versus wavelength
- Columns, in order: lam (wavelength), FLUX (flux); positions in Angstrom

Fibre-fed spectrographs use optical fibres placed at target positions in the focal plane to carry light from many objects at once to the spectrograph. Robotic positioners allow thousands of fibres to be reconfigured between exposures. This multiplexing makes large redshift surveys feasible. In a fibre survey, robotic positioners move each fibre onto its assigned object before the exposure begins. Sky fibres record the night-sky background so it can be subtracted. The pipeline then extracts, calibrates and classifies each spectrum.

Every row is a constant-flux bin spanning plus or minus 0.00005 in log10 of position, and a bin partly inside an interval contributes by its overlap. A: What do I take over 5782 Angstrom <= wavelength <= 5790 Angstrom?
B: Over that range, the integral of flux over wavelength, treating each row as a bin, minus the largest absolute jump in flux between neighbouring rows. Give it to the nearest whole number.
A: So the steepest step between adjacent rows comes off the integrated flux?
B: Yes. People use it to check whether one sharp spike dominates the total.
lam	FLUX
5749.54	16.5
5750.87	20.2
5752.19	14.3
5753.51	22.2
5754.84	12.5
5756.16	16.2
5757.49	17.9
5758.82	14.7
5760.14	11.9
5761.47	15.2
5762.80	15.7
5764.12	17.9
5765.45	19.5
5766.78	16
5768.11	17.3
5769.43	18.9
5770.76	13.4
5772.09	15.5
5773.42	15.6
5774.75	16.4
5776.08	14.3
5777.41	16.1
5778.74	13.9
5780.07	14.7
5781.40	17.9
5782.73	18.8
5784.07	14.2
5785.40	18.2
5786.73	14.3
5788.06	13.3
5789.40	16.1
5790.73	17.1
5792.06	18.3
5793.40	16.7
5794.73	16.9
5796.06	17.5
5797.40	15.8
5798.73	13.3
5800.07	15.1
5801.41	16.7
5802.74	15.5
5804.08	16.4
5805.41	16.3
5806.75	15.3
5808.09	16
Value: 122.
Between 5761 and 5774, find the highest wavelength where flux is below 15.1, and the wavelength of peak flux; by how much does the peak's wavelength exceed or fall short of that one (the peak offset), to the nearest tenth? -5.3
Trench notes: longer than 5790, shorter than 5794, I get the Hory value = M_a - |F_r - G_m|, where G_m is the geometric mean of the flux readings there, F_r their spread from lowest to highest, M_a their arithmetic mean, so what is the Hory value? 1.6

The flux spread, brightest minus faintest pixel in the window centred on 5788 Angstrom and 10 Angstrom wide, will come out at 5.0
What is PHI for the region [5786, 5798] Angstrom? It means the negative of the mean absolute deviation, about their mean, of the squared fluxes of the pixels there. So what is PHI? -38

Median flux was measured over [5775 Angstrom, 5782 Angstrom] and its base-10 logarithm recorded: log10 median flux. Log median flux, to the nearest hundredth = 1.17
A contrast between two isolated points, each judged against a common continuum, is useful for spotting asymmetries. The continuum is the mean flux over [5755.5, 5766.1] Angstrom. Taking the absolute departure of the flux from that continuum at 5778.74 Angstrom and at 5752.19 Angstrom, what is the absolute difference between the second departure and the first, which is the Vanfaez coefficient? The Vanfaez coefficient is 0.4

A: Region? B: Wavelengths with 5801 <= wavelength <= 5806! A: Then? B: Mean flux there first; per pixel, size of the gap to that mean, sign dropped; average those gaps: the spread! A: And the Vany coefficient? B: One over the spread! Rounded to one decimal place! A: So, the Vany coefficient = 2.8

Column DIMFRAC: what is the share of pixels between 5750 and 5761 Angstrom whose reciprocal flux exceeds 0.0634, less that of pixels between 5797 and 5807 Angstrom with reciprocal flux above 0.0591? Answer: -0.50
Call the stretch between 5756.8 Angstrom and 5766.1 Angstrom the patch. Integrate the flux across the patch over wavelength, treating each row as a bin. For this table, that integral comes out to 150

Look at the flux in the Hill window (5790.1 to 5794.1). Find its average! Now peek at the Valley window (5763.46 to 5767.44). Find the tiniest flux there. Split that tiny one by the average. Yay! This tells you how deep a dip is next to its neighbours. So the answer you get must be 0.92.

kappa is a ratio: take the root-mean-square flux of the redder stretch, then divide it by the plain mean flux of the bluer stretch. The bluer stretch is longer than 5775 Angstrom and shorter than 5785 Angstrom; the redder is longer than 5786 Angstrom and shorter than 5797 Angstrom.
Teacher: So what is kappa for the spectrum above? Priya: 1.04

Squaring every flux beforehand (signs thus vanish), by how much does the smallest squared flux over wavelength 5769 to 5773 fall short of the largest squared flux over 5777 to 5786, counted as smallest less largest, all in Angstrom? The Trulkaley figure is -174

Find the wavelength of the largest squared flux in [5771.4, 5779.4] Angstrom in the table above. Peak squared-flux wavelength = 5774.75 Angstrom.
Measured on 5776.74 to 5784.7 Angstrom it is 5782.73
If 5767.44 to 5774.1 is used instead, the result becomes 5769.43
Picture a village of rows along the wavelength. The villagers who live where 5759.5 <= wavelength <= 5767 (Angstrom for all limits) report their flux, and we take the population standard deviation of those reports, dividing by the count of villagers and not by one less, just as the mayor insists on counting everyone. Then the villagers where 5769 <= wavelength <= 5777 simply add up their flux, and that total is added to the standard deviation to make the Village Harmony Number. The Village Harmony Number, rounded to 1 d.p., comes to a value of 96.5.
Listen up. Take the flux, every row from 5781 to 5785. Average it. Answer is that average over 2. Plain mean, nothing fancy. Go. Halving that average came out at 8.48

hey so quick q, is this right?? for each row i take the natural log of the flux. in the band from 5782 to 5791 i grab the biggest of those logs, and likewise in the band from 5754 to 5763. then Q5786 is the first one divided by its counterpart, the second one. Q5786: 1.02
